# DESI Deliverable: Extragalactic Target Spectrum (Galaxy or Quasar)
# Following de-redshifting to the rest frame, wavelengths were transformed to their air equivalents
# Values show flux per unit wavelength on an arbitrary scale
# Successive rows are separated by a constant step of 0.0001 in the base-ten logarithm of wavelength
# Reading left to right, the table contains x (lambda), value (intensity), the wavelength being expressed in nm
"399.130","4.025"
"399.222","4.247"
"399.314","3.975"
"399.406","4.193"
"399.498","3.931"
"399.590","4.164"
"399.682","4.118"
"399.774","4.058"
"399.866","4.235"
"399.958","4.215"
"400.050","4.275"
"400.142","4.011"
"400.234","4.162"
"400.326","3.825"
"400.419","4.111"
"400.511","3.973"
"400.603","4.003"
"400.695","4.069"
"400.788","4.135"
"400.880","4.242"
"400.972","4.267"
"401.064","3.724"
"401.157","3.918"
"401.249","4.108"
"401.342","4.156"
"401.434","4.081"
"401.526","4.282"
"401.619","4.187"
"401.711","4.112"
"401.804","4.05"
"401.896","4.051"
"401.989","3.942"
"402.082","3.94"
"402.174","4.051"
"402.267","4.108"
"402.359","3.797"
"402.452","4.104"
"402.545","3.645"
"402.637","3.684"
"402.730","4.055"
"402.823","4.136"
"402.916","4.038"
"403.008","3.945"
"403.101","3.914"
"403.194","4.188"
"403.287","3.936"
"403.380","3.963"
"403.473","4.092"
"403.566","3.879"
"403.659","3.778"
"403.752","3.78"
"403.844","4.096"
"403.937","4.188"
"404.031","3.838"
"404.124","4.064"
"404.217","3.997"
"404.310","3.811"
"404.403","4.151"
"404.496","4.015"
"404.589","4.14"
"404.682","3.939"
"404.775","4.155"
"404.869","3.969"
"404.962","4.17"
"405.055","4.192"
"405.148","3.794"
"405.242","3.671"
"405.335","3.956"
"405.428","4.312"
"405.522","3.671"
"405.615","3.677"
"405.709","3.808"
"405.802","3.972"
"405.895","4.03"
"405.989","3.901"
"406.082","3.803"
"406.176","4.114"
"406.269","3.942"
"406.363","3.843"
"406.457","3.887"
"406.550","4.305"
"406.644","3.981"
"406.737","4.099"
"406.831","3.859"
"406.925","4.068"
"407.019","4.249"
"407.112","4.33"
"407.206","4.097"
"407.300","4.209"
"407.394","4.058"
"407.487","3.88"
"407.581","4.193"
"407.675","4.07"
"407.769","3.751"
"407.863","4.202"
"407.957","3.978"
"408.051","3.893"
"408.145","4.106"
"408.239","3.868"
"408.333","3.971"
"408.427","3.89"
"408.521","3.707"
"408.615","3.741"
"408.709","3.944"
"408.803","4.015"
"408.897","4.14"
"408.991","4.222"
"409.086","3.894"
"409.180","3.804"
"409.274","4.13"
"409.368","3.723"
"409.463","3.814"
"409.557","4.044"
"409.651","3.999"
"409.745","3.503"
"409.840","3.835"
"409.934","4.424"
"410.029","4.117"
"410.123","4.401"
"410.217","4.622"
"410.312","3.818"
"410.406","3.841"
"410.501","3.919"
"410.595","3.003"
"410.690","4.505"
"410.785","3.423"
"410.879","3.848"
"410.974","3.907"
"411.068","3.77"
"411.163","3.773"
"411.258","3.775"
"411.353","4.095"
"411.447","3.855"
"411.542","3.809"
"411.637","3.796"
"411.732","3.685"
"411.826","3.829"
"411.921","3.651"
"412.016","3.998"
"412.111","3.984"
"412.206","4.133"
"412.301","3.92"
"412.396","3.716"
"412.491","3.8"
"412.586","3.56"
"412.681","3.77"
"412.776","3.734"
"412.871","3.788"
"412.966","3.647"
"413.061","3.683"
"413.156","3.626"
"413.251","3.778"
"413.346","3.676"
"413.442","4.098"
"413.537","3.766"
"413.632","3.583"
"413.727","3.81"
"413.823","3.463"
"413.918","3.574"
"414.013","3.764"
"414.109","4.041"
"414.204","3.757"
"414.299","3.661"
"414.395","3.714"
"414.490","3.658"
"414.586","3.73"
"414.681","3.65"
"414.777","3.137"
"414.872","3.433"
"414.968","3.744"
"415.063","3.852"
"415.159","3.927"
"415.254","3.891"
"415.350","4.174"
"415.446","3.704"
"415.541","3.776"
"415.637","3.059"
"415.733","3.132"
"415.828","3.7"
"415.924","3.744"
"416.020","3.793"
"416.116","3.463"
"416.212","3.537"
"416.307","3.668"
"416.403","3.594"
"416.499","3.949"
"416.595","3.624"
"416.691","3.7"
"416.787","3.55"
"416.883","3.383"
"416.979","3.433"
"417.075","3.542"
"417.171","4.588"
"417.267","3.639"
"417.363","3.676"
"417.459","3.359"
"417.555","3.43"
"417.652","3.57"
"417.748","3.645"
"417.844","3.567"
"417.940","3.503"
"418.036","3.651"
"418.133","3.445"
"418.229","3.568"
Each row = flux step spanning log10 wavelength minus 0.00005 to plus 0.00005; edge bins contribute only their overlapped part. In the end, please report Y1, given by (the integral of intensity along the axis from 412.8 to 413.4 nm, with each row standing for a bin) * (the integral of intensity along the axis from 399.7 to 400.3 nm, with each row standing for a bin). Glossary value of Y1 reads 5.5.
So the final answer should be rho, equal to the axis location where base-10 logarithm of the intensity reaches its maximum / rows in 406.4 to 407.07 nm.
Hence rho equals 406.550 nm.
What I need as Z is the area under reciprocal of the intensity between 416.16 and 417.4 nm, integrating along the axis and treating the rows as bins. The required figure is 0.339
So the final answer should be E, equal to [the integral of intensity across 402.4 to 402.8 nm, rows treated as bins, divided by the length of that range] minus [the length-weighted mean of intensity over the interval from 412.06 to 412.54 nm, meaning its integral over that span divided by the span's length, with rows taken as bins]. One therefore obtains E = -0.03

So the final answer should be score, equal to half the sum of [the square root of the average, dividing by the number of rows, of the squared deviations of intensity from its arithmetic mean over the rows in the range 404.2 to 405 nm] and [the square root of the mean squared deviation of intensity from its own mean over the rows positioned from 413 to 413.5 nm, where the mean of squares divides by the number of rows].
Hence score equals 0.143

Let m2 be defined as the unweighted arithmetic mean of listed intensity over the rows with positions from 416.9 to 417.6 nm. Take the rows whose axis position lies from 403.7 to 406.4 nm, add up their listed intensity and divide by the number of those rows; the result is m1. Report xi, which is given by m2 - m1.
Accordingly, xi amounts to -0.30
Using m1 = 3.97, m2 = 3.67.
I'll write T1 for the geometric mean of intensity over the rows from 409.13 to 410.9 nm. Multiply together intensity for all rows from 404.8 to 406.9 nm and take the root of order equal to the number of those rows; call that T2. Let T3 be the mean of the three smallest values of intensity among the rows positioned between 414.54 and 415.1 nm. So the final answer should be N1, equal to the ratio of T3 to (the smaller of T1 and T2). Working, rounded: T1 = 3.92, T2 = 3.95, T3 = 3.41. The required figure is 0.87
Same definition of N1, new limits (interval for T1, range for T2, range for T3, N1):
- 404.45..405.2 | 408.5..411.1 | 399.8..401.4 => 0.98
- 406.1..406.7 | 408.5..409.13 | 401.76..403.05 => 0.94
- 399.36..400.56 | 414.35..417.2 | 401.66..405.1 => 1.01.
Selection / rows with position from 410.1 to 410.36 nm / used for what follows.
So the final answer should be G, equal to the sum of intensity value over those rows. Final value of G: 12.8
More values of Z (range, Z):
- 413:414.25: 0.335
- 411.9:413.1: 0.316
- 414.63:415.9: 0.353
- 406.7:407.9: 0.294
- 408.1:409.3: 0.304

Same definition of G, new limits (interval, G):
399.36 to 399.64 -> 12.3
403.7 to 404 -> 12.1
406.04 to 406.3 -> 11.9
